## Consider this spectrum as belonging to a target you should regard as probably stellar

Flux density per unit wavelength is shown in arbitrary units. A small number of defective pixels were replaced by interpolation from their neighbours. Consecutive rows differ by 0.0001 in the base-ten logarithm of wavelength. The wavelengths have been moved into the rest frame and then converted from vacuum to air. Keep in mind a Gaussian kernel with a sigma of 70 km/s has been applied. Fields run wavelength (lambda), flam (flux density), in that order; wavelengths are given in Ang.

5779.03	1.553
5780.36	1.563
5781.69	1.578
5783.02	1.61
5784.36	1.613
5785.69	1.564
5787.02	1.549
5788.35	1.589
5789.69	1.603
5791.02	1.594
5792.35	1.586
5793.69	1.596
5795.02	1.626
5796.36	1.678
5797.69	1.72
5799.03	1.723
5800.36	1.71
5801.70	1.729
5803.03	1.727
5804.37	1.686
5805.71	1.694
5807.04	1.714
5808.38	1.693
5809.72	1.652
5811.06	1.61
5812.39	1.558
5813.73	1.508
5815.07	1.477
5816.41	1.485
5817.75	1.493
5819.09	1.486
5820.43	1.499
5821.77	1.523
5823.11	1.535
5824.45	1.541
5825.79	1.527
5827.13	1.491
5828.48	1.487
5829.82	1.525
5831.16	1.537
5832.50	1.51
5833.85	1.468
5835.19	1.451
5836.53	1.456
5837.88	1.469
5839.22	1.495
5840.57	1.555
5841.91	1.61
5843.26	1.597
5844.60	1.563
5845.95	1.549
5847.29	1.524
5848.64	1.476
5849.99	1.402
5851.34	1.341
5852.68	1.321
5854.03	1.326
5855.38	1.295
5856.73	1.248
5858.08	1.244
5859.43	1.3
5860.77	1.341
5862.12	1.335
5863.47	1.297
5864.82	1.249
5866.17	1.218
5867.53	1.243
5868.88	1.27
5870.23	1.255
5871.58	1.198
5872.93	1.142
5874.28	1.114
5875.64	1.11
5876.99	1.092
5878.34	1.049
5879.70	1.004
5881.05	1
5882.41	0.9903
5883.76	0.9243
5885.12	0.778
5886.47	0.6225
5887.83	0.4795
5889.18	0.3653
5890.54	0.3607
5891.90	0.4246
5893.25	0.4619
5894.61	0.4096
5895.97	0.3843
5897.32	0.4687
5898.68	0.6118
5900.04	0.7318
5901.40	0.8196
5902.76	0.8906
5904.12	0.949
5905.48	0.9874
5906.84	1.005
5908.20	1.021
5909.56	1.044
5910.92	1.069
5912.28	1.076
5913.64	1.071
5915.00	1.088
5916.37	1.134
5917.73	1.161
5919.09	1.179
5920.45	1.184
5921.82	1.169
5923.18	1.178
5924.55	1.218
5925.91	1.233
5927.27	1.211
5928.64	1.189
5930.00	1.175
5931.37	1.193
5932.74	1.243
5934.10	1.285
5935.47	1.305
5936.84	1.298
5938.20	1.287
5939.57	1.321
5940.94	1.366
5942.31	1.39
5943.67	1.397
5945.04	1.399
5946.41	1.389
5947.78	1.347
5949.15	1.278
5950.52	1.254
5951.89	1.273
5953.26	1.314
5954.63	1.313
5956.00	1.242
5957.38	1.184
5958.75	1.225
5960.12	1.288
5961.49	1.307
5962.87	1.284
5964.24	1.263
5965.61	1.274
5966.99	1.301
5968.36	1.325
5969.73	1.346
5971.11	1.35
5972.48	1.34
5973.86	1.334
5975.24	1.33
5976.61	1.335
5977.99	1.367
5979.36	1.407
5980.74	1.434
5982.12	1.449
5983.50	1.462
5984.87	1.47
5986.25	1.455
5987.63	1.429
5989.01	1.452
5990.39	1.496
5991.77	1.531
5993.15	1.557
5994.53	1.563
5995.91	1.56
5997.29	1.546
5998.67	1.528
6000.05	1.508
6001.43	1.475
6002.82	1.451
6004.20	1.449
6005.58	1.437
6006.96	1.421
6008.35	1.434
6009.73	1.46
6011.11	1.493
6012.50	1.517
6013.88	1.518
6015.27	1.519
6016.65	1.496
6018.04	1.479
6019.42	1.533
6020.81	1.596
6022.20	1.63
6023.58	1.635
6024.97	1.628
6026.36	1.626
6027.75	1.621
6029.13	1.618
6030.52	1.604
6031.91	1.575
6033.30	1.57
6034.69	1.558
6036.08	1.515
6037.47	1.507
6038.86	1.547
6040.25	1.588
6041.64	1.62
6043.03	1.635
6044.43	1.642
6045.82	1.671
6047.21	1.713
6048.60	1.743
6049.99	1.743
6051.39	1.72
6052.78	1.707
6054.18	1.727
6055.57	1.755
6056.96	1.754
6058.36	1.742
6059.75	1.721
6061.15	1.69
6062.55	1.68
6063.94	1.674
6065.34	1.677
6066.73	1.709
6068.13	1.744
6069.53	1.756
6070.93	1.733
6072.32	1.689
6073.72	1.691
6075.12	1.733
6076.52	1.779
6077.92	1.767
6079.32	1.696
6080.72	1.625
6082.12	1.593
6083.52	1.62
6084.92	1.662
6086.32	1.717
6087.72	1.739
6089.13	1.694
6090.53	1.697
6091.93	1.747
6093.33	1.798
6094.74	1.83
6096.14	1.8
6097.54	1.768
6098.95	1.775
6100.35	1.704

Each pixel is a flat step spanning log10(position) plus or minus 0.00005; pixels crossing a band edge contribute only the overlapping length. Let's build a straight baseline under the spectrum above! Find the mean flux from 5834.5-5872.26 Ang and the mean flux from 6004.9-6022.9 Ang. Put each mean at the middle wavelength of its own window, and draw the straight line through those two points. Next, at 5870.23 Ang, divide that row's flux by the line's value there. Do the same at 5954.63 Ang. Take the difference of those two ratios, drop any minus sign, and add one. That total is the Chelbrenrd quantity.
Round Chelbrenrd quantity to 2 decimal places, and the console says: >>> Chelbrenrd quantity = 1.00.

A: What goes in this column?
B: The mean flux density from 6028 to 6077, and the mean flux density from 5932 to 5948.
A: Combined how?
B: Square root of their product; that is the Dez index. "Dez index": 1.49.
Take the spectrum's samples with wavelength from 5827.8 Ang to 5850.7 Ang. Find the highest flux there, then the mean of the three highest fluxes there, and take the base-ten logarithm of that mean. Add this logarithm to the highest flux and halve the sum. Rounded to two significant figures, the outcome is 0.91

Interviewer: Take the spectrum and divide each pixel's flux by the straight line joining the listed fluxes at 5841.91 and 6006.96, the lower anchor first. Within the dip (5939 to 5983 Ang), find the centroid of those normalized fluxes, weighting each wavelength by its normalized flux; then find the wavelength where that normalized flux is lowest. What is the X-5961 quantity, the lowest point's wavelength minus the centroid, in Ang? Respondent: -3.7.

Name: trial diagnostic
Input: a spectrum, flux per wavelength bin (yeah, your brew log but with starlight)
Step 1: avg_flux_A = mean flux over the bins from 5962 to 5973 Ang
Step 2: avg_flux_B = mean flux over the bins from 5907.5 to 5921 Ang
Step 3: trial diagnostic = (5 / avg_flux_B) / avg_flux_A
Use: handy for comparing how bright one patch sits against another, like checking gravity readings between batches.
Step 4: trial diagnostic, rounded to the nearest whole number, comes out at 3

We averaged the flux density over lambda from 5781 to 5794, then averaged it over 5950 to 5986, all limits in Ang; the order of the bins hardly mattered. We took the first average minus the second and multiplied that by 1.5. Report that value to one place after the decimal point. 0.4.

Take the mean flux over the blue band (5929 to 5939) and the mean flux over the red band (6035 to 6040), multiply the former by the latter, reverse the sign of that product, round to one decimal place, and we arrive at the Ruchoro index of -1.9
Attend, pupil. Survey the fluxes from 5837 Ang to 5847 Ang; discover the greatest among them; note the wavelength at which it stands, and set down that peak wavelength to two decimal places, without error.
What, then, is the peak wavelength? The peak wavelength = 5841.91 Ang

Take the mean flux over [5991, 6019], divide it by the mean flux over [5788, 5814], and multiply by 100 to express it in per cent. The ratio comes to 91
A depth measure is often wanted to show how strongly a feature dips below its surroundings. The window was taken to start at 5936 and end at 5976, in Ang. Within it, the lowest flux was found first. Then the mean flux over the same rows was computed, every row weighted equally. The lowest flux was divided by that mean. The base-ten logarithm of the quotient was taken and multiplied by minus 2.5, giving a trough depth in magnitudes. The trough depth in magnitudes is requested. 0.11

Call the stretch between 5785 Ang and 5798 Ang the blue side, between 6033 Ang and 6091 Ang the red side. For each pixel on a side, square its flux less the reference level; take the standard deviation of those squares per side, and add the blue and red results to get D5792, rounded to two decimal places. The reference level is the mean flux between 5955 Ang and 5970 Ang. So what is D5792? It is 0.09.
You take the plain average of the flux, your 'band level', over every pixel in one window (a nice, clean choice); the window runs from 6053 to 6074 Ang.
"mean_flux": 1.72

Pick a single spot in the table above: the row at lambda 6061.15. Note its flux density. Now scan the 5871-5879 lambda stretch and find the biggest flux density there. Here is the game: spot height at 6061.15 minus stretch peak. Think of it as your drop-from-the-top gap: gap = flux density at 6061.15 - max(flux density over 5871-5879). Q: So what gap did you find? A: 0.5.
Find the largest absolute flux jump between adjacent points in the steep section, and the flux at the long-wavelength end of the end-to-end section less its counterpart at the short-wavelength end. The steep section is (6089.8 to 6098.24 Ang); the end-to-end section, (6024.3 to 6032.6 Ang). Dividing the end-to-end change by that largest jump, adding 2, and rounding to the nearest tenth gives 1.0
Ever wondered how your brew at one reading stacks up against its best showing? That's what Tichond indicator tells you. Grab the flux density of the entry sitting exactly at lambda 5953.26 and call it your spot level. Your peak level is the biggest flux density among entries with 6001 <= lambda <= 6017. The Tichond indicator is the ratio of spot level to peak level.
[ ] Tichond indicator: 0.87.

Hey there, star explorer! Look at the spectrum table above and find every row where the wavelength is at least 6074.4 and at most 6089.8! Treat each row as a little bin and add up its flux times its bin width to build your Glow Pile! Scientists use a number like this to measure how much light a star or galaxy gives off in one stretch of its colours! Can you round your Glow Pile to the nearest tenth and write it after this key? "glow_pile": 26.1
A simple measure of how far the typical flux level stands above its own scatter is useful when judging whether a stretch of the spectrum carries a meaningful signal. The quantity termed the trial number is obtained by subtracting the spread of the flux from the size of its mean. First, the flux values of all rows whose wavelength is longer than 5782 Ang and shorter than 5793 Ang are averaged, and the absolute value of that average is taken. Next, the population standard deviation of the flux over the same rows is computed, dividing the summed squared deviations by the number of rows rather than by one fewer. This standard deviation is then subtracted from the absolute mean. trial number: 1.57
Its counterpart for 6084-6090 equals 1.67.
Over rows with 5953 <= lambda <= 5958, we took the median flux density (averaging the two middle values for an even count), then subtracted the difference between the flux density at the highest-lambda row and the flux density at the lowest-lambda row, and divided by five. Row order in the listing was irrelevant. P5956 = 0.28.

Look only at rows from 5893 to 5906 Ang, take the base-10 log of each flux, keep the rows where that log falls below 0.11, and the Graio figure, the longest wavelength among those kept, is 5905.48 Ang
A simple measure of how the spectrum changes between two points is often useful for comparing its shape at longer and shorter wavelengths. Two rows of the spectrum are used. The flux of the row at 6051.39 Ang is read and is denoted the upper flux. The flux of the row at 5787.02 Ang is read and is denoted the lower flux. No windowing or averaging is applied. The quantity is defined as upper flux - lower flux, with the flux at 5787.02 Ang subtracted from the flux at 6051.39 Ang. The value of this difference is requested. 0.17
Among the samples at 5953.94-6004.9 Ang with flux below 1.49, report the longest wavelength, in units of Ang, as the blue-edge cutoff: 6004.20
